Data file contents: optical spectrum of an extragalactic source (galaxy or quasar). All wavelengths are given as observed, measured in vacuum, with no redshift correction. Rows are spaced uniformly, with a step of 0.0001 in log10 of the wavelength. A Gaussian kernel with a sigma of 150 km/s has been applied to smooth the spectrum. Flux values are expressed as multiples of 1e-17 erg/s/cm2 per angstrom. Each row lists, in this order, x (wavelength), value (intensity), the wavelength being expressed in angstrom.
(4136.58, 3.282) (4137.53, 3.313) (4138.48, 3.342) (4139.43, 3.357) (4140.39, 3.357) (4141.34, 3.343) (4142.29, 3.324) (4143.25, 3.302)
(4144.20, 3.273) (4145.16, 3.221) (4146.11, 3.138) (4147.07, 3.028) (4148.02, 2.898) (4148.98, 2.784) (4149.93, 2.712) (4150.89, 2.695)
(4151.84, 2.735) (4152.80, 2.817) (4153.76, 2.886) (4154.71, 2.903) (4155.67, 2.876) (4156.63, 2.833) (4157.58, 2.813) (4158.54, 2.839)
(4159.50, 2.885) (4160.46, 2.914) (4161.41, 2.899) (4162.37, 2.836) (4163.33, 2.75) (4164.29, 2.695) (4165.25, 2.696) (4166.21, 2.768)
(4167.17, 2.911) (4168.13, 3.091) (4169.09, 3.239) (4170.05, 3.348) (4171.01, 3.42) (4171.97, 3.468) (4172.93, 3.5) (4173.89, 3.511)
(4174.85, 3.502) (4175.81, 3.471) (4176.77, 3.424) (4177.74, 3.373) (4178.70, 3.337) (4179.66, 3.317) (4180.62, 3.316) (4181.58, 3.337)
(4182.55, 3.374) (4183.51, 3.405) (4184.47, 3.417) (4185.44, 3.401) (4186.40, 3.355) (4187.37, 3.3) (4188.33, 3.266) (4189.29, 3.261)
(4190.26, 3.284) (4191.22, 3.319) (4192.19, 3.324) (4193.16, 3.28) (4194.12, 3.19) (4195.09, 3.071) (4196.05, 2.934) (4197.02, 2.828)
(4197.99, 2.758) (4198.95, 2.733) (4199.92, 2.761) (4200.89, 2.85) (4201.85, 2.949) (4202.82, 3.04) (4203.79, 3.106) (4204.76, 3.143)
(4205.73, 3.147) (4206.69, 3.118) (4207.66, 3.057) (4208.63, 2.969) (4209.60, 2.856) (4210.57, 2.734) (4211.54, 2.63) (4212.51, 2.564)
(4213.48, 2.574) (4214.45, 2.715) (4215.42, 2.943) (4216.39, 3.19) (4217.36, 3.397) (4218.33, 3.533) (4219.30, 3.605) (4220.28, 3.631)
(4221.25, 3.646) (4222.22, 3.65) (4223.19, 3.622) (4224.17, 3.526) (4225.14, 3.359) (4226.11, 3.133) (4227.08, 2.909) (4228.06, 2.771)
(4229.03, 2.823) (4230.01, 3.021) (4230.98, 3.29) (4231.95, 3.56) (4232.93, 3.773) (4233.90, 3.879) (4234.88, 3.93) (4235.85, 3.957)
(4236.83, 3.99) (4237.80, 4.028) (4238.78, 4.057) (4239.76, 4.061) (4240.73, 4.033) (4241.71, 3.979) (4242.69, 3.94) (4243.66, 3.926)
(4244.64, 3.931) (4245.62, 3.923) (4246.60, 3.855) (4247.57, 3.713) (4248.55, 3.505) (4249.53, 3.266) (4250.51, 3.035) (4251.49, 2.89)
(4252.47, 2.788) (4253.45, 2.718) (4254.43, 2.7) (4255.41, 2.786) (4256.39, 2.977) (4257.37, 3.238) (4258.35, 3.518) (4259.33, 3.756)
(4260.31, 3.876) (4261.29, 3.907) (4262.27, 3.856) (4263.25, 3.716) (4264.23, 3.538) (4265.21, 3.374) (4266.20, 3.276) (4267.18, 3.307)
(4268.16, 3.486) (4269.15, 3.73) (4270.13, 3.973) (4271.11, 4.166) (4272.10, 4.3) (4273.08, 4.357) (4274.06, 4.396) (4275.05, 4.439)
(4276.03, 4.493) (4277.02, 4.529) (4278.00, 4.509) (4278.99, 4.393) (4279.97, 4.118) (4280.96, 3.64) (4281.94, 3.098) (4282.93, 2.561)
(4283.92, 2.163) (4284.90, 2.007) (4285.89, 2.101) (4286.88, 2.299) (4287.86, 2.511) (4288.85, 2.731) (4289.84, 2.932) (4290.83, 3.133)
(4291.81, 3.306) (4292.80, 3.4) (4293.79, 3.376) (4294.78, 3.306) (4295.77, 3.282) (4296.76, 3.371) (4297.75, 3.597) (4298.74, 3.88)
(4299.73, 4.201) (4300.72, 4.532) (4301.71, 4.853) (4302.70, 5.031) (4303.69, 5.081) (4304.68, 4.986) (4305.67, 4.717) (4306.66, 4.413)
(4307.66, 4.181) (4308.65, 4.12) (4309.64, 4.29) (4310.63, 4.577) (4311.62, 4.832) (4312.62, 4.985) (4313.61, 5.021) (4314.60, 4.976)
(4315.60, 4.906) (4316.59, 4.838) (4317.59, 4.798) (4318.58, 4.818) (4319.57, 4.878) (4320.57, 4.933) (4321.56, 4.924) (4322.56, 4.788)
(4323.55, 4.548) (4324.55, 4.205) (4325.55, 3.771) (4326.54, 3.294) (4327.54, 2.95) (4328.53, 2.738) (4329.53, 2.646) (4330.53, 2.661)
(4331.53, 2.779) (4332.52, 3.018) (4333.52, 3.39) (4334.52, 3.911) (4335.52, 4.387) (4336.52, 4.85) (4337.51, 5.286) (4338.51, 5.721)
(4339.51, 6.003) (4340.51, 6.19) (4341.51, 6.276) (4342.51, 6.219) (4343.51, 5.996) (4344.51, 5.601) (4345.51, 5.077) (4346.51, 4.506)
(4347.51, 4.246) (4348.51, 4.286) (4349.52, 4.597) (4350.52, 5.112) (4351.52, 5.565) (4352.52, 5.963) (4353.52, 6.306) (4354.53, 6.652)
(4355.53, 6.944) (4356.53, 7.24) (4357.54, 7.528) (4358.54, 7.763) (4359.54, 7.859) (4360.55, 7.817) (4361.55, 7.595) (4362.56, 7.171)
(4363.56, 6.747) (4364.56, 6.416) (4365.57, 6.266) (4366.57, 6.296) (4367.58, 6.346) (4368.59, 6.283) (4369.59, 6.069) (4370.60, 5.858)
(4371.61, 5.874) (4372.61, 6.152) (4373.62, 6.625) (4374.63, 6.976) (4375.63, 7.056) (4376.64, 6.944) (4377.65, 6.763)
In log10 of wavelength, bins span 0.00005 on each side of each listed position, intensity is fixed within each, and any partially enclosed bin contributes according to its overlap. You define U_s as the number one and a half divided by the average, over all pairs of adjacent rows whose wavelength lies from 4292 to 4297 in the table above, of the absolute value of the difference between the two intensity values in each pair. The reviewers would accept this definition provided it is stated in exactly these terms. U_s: 29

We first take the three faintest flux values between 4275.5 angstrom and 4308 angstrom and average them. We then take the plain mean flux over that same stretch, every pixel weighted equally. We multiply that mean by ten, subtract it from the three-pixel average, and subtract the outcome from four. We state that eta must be 38.5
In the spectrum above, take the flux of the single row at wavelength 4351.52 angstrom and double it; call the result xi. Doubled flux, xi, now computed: 11.1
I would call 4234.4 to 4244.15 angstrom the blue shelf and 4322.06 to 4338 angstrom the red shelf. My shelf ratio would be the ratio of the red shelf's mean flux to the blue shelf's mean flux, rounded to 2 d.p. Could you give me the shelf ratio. 0.93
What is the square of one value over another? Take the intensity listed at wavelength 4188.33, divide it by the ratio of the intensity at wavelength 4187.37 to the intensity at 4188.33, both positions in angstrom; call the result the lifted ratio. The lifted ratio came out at 3.2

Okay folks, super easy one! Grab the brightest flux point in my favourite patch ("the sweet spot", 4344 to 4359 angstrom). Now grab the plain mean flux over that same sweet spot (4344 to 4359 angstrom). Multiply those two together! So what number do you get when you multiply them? 45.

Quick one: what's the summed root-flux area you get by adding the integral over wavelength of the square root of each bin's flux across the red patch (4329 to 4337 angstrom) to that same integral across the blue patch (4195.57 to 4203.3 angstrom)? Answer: 28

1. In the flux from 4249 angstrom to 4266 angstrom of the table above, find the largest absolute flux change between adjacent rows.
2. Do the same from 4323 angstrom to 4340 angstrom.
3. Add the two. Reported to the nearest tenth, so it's 0.8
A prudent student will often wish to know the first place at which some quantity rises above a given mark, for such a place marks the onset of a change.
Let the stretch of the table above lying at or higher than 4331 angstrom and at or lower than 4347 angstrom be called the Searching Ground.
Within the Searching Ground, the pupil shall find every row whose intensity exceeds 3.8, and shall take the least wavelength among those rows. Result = 4334.52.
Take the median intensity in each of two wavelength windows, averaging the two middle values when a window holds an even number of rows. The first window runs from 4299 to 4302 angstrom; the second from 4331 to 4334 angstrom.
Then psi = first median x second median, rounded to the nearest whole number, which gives 14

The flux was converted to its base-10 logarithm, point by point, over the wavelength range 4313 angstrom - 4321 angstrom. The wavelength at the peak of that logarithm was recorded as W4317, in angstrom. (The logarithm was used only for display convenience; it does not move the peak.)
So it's 4313.61 angstrom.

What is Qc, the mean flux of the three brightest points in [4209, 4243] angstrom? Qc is 4.1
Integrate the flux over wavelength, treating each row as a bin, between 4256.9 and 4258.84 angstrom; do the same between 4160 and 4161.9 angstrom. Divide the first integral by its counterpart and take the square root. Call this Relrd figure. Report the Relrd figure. 1.09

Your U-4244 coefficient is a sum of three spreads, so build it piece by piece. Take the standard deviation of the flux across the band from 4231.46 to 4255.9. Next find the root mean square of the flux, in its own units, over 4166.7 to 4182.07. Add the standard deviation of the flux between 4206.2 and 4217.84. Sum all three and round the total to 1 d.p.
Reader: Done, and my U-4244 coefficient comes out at 4.1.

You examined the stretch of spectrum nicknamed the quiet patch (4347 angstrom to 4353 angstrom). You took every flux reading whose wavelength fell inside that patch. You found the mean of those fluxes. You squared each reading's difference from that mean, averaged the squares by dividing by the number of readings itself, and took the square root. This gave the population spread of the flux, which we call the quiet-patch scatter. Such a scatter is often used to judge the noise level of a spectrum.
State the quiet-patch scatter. 0.64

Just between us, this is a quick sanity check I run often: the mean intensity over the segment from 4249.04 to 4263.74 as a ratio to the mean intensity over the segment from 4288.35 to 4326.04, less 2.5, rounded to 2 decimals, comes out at -1.74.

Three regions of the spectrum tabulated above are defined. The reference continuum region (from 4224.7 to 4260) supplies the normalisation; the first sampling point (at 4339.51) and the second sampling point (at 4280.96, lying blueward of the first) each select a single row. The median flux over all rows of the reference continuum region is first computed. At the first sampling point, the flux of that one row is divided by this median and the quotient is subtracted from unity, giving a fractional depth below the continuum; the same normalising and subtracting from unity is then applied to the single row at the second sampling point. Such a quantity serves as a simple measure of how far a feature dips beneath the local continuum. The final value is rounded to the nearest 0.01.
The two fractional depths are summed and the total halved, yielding -0.36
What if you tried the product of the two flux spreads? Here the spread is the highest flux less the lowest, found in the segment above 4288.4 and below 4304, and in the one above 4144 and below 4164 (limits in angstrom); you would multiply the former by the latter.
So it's 1.36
